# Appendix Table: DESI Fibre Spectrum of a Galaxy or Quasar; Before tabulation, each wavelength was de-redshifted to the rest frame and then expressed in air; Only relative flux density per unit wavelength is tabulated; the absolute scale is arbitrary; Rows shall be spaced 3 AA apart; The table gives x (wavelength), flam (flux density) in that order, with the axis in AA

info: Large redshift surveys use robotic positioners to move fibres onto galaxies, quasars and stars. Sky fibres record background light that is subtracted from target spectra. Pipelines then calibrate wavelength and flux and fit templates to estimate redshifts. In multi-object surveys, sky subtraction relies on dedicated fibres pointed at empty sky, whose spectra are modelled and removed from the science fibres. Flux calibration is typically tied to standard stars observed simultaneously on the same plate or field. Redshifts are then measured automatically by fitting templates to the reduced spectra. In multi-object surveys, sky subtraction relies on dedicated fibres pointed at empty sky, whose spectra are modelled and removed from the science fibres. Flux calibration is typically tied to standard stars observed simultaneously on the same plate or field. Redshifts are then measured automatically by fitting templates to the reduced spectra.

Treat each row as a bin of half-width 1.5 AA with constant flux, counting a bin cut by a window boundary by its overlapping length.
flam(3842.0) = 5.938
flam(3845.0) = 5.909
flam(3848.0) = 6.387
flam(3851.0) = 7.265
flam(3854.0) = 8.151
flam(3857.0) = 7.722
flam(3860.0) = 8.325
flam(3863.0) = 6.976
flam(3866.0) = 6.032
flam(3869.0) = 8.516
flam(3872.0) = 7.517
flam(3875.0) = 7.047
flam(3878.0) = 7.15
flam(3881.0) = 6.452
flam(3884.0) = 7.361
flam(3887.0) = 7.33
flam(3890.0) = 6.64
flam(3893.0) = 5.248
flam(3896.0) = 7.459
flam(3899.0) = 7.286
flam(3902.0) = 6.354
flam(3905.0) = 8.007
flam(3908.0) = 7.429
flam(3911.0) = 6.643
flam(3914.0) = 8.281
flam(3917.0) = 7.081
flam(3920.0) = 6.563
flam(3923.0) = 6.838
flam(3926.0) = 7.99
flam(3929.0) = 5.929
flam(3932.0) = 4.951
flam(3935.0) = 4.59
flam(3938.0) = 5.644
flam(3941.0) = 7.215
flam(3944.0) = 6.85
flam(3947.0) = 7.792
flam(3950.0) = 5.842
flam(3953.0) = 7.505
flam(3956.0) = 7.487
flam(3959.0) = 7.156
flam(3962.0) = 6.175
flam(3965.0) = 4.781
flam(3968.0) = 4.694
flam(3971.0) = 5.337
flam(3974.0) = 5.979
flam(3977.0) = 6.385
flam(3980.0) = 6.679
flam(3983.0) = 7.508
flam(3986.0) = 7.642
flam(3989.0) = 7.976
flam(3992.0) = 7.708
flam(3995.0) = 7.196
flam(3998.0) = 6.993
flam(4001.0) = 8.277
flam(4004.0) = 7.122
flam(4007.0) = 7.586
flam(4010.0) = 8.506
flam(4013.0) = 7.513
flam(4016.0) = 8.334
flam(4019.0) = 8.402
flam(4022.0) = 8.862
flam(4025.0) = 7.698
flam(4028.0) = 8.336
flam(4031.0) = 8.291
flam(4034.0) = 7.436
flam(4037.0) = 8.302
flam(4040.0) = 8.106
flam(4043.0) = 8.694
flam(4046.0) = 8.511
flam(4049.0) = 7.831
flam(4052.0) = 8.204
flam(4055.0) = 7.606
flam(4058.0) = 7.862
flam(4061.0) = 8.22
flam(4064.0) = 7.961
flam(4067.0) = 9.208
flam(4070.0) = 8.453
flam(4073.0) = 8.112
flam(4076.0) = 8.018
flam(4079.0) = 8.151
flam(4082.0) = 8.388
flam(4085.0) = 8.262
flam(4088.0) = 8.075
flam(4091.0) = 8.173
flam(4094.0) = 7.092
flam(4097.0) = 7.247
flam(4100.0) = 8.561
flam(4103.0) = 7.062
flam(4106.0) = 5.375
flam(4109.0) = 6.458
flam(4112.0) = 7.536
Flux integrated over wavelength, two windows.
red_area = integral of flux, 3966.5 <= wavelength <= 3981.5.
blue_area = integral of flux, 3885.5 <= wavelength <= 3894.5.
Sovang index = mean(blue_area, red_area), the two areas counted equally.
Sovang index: 72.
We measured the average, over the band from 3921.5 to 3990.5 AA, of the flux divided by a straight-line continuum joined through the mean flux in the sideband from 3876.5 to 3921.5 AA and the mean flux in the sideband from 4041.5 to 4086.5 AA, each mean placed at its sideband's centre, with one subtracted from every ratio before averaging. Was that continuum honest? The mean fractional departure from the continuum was -0.129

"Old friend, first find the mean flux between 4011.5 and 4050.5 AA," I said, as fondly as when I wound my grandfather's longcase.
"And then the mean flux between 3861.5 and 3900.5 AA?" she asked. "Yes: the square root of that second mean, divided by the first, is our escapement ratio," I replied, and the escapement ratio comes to 0.32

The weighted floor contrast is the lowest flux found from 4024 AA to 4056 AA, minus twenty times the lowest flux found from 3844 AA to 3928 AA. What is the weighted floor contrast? -98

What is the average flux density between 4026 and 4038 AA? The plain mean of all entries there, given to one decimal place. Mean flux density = 8.1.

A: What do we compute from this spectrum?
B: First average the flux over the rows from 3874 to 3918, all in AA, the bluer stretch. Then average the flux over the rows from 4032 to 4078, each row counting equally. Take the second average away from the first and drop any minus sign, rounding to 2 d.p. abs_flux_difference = 1.12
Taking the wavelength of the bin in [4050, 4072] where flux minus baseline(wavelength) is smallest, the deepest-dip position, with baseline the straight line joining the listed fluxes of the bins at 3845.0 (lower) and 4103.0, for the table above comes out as 4055.0 AA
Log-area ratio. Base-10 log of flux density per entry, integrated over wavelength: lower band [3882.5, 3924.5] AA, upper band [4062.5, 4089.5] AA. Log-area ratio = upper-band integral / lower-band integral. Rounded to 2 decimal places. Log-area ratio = 0.70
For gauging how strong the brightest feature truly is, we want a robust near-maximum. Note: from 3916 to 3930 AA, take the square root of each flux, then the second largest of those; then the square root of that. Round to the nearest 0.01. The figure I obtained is 1.63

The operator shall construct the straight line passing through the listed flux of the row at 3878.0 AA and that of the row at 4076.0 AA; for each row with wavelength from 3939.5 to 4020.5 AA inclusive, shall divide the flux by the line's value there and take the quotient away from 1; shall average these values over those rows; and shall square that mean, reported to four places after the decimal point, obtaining 0.0051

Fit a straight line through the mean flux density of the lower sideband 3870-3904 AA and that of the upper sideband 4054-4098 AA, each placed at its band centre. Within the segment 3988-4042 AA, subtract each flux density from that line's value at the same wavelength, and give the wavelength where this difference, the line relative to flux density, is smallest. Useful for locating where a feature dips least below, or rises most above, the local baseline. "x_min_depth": 4022.0 AA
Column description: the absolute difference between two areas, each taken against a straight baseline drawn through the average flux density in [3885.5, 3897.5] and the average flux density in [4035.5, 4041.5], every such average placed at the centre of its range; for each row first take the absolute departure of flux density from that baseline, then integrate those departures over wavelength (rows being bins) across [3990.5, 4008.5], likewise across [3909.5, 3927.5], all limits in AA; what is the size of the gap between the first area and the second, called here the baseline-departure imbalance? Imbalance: 1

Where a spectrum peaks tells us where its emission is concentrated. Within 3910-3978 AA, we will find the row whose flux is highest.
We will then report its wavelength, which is 3914.0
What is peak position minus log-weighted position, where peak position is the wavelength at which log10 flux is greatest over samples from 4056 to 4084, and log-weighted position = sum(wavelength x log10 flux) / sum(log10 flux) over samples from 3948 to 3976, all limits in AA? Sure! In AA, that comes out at 105.4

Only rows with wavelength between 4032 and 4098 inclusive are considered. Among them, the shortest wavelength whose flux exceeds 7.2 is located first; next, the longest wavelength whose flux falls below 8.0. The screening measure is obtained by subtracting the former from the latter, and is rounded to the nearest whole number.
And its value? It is 63 AA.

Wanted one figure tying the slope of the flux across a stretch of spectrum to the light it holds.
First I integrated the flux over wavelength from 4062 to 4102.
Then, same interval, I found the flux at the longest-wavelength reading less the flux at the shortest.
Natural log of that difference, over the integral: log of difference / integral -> -0.0016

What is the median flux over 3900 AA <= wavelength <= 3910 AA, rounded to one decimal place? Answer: 7.4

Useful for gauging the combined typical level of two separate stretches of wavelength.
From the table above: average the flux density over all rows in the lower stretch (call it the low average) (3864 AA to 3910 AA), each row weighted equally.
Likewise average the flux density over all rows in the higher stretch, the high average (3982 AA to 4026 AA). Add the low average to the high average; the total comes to 14.9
